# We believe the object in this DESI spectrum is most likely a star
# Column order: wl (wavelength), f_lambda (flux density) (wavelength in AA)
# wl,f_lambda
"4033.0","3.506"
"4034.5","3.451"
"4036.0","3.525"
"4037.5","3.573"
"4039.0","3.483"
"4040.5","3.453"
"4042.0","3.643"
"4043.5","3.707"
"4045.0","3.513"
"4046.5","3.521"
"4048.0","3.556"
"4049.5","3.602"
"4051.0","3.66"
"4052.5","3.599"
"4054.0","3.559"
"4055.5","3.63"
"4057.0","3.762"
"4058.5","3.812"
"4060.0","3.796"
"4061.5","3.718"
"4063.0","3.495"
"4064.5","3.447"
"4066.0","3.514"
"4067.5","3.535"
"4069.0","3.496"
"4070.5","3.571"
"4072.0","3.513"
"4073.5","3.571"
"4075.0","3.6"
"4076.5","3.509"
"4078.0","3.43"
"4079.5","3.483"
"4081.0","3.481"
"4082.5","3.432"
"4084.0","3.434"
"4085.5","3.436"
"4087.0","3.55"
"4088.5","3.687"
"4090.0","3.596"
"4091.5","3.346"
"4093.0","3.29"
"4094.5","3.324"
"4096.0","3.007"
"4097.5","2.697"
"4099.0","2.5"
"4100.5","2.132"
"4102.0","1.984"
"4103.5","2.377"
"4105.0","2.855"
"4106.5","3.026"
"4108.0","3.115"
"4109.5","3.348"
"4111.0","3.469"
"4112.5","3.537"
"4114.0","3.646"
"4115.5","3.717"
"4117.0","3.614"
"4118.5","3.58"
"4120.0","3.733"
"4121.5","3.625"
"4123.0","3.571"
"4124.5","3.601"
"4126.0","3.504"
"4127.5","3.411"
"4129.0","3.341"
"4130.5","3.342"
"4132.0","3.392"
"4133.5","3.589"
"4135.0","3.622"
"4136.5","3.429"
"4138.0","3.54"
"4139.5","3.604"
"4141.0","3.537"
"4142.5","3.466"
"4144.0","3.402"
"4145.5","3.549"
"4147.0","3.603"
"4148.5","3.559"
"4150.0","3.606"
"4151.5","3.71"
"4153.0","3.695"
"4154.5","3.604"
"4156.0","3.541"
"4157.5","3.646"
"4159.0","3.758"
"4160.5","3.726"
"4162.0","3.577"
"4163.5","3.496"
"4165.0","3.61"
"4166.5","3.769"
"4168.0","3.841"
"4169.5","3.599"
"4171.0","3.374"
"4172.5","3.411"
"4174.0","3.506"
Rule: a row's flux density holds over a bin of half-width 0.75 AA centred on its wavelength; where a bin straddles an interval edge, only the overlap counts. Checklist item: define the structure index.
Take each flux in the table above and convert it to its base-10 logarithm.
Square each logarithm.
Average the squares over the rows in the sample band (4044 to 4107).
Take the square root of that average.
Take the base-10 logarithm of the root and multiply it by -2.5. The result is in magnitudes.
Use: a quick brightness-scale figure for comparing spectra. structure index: 0.70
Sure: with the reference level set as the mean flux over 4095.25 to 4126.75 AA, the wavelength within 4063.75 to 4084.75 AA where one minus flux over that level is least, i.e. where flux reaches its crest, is 4075.0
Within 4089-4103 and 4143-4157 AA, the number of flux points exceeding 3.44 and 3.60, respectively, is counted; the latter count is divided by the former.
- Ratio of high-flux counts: 5.0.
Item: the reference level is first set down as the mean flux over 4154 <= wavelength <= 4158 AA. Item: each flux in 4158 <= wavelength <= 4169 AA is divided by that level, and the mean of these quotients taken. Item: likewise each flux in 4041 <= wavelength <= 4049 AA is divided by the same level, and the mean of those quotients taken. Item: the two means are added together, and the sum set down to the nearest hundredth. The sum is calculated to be 2.02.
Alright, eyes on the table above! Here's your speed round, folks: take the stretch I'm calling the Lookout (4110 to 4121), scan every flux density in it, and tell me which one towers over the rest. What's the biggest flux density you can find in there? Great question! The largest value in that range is 3.733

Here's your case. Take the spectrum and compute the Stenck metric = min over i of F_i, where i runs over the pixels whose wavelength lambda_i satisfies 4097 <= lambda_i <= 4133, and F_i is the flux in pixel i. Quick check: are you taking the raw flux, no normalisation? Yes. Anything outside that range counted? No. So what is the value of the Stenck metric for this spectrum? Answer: 1.984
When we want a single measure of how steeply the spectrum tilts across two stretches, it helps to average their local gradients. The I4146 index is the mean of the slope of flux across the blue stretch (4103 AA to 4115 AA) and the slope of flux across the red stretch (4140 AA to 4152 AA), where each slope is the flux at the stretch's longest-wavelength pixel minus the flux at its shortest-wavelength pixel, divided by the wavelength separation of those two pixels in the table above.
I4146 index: 0.069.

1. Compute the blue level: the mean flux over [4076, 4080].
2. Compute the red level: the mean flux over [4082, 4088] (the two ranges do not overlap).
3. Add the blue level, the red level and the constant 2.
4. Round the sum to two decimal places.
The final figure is 8.94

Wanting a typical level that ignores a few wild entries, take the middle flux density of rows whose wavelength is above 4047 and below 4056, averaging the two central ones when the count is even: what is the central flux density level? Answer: 3.60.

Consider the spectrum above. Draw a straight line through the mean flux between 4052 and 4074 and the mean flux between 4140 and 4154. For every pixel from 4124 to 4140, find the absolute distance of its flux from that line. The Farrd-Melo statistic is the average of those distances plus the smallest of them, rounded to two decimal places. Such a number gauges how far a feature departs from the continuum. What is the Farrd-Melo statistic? 0.12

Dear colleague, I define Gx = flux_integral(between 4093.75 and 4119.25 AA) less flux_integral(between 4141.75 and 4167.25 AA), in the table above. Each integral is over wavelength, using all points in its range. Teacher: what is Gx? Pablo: -14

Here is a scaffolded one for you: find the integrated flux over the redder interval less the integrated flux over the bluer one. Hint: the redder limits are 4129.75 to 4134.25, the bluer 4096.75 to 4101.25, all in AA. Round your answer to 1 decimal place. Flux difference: 4.5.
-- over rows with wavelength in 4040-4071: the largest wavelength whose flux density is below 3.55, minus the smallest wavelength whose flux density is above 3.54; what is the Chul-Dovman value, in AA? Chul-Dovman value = 27.0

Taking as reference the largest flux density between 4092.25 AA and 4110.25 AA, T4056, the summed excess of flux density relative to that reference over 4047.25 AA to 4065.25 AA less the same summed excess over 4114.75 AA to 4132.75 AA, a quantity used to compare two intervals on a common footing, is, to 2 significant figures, 1.2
